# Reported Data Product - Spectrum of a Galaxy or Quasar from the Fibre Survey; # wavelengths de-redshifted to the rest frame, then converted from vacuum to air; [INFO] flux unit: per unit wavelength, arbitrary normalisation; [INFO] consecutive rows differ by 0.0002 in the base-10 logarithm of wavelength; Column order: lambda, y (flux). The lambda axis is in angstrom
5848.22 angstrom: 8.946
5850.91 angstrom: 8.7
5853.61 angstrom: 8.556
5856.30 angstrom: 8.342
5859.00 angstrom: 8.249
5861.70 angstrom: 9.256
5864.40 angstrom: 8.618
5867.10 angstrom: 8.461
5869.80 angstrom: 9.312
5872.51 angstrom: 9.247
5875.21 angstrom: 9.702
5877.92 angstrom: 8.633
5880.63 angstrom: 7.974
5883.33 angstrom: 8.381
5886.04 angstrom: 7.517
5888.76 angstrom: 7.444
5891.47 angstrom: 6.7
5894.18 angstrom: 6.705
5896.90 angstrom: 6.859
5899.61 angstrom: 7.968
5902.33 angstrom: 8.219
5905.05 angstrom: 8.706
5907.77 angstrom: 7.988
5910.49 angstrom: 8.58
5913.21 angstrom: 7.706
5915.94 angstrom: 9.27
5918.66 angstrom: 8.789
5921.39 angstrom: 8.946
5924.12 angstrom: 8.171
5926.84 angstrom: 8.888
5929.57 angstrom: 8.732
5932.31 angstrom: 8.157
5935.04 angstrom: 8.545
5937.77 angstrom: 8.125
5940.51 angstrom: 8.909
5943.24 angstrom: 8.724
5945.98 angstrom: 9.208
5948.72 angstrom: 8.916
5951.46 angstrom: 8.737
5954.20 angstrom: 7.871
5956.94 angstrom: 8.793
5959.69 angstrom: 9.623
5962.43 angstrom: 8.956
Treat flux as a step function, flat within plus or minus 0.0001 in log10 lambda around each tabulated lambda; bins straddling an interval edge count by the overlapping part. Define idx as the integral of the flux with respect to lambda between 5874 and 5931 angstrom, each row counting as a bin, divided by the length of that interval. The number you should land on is 8.2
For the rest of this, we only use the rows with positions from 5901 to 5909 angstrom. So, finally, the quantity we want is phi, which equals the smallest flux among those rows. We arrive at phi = 7.988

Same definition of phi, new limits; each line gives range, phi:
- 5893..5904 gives 6.705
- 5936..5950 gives 8.125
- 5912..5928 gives 7.706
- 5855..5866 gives 8.249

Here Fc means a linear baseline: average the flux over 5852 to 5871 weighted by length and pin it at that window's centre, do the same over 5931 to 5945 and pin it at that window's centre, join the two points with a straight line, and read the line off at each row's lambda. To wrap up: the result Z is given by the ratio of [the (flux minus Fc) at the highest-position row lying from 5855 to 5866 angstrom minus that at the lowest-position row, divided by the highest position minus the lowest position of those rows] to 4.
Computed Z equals 0.009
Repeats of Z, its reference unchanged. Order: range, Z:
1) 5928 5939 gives -0.018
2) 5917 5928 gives 0.004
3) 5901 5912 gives 0.012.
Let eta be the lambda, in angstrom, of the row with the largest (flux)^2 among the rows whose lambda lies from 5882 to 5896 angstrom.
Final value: 5883.33 angstrom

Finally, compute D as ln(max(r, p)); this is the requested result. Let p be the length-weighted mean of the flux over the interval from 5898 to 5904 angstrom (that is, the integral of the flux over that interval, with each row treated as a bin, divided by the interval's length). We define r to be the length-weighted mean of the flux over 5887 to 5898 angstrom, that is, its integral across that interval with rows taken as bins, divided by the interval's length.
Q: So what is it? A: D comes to 2.09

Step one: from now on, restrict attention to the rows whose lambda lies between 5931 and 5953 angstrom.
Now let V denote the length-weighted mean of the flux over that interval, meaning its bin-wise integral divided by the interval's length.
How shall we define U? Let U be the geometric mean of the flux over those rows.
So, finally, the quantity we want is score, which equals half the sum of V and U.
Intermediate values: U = 8.66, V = 8.66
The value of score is 8.66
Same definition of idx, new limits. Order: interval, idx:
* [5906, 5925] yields 8.5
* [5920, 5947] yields 8.6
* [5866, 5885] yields 8.8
